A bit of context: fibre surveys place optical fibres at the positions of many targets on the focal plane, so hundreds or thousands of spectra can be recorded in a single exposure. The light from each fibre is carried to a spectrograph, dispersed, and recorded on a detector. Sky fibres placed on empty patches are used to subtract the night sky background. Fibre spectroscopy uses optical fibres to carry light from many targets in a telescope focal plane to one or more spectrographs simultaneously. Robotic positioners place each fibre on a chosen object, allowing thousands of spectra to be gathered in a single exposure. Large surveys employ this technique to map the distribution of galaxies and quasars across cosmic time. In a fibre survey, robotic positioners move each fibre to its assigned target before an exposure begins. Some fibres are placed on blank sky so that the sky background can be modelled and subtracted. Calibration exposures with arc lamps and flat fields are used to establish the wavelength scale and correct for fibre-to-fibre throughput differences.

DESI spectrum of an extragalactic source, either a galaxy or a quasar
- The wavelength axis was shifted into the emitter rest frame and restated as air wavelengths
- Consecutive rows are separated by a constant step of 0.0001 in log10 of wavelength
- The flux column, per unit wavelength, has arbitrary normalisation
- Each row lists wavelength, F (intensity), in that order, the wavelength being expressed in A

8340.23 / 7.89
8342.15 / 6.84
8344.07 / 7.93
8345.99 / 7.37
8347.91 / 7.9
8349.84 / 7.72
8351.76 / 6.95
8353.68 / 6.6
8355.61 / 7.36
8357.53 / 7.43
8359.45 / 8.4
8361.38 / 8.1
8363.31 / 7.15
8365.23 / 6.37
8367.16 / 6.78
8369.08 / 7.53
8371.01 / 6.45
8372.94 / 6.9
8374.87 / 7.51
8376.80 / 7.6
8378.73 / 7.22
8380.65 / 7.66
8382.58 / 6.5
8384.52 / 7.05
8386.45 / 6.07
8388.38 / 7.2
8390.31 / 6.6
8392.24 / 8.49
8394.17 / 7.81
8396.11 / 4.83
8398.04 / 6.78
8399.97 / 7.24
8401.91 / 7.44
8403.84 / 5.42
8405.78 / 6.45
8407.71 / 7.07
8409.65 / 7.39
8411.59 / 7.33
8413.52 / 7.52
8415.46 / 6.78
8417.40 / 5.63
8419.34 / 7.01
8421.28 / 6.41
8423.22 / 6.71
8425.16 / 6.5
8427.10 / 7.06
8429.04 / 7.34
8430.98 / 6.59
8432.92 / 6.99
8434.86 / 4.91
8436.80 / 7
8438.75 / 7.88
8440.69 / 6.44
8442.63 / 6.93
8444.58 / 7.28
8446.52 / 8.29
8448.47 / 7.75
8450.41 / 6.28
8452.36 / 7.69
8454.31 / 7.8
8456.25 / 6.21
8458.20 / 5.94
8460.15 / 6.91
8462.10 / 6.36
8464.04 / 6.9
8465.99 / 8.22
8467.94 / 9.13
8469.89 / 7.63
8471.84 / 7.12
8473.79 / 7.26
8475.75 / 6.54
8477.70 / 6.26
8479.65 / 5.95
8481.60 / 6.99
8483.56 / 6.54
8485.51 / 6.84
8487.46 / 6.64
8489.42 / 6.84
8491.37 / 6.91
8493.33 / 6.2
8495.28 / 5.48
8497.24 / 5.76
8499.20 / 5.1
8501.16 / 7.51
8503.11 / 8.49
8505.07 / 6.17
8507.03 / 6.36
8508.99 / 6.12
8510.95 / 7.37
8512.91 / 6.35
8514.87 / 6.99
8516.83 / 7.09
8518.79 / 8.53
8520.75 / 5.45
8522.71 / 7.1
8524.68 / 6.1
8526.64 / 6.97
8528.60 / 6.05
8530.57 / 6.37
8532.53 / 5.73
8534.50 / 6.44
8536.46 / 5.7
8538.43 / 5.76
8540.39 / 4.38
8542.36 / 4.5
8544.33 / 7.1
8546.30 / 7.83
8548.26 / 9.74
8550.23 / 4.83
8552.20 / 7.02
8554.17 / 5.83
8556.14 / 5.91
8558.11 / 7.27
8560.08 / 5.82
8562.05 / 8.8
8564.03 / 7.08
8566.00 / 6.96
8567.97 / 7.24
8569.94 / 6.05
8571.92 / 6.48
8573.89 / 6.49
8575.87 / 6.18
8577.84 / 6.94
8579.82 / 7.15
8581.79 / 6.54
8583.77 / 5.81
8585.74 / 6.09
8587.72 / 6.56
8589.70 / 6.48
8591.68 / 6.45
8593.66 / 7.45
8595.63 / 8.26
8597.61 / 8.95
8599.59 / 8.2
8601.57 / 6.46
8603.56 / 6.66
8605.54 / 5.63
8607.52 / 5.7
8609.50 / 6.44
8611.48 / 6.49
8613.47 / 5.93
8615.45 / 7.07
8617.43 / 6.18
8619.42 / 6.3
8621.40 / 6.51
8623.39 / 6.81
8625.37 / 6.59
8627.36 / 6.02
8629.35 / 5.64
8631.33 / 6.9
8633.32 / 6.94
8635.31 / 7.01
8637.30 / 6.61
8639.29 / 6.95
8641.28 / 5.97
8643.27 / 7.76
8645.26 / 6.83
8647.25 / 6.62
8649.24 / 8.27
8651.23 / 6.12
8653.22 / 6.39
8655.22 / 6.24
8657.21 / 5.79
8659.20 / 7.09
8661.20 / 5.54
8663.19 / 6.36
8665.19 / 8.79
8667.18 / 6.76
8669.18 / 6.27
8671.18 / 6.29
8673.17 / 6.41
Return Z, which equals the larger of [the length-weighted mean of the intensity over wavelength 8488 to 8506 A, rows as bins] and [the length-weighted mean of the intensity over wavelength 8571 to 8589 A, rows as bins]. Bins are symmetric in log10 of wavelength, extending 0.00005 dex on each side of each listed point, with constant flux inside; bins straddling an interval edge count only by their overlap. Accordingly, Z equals 6.50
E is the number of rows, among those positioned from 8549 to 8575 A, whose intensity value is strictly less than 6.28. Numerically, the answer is 5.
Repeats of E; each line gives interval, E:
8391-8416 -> 2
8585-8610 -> 3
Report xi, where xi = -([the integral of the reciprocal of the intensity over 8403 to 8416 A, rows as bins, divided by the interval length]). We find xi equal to -0.147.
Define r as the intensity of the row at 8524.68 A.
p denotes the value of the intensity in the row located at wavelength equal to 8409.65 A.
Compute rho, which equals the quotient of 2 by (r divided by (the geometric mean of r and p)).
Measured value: 2.20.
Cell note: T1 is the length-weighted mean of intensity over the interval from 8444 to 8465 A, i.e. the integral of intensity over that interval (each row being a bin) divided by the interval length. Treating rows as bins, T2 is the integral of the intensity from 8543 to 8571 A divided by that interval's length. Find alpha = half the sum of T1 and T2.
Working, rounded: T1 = 7.03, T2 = 6.93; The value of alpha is 7.0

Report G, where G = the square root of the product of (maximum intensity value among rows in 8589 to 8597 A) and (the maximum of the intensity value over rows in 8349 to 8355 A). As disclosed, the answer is 7.99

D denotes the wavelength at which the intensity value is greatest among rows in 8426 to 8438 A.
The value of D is 8429.04 A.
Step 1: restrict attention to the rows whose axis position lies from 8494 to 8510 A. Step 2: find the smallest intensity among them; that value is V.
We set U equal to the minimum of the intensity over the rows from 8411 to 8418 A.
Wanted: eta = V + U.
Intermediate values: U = 5.63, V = 5.1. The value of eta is 10.7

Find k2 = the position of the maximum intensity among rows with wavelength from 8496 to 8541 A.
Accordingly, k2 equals 8518.79 A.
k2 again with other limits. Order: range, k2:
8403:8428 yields 8413.52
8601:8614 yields 8603.56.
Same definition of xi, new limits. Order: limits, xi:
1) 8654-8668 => -0.153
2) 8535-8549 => -0.168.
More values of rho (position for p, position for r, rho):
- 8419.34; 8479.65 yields 2.17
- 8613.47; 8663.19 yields 1.93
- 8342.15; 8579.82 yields 1.96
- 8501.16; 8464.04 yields 2.09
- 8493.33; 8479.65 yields 2.04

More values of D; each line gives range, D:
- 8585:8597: 8595.63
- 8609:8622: 8615.45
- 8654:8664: 8659.20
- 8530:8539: 8534.50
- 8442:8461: 8446.52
